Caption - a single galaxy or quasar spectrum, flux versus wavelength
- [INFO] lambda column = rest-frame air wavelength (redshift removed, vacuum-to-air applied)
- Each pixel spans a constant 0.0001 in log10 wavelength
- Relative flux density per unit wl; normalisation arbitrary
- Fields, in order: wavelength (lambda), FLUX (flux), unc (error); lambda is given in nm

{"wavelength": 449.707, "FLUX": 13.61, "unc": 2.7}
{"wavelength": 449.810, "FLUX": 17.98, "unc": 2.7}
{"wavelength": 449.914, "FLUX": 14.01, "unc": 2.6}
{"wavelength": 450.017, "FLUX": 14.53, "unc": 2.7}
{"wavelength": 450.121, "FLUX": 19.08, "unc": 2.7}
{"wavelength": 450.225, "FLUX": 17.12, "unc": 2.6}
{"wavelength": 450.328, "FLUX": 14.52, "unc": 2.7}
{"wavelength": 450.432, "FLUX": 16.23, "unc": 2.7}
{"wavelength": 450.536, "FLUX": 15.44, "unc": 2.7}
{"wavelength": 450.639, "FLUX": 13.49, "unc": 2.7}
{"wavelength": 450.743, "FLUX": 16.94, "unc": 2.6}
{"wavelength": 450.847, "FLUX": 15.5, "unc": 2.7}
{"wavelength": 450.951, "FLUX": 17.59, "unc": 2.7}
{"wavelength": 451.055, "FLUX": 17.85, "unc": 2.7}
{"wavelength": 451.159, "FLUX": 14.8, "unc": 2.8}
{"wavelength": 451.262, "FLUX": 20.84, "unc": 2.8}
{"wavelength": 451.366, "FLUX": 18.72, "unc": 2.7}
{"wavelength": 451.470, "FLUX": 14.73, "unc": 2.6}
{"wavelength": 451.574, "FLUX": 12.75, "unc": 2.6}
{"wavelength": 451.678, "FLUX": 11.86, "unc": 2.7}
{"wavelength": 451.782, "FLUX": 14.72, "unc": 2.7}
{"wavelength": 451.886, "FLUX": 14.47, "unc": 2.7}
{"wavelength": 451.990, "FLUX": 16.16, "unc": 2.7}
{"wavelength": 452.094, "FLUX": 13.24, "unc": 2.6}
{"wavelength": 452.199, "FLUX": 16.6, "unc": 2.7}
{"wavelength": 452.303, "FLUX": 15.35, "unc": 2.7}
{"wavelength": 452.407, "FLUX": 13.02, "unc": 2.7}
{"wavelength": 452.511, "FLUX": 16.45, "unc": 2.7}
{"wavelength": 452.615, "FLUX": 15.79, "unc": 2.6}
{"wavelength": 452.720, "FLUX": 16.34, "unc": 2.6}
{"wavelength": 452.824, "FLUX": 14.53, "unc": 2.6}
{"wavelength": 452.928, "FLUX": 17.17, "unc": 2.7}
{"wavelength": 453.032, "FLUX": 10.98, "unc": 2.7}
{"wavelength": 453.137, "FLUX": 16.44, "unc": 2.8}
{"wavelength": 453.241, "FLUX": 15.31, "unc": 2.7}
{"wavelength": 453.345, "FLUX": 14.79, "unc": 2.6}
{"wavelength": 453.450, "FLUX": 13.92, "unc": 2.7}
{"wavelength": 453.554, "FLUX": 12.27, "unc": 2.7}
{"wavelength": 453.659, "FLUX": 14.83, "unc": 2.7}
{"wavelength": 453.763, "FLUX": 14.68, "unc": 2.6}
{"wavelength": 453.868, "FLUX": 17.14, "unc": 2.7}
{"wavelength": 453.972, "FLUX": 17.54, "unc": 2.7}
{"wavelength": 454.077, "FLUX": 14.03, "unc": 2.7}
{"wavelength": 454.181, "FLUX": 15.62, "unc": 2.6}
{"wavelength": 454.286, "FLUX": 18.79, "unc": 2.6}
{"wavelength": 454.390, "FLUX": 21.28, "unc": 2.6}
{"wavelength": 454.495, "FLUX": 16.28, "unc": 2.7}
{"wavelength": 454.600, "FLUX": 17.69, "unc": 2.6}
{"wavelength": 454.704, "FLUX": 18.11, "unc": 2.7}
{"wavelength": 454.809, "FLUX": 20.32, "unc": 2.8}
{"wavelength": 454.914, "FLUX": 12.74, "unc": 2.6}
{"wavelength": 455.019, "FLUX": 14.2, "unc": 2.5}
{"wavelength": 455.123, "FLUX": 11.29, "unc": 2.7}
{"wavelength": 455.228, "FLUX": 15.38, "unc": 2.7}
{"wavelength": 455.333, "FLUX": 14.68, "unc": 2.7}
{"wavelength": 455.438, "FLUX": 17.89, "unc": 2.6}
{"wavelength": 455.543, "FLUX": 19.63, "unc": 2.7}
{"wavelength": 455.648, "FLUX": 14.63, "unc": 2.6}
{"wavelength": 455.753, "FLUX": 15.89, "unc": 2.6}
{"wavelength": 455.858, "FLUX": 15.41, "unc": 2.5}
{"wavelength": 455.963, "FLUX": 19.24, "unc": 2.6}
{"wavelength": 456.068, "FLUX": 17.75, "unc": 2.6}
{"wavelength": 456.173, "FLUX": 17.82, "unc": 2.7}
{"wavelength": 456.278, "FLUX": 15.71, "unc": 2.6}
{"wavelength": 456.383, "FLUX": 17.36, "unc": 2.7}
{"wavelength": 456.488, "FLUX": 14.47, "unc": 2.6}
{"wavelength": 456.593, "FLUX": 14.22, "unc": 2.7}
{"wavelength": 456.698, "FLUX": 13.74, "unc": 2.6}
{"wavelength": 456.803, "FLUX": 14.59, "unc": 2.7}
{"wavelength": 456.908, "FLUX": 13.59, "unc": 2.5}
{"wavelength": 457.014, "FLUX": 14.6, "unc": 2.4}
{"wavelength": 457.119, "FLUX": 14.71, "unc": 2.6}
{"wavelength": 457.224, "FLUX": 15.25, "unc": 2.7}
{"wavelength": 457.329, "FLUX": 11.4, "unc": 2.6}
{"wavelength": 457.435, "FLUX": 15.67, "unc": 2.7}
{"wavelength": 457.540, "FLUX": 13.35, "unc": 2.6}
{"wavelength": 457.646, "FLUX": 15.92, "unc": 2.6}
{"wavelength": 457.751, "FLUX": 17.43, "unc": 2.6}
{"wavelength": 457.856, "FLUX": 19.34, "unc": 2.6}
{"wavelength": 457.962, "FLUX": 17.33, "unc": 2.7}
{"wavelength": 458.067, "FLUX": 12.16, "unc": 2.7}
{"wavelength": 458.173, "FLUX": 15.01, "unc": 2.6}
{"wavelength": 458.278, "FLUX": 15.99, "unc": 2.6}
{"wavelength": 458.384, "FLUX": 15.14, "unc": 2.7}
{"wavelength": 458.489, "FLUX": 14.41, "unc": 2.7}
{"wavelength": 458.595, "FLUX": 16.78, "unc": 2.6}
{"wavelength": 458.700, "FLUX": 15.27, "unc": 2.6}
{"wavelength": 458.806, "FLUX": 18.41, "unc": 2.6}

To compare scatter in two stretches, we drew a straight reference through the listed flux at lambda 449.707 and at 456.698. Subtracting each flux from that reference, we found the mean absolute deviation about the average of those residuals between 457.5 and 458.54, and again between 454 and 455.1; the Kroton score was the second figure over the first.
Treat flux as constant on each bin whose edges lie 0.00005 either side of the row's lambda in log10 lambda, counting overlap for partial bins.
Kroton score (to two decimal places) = 1.46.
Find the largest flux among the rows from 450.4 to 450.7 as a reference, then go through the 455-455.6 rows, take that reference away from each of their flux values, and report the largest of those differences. 3.4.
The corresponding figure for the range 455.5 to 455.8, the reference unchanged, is 3.4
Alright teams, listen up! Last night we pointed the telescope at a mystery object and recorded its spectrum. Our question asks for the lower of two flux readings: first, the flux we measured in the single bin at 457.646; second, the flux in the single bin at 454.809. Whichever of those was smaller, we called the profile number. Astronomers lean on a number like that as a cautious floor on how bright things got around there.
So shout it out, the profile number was 15.9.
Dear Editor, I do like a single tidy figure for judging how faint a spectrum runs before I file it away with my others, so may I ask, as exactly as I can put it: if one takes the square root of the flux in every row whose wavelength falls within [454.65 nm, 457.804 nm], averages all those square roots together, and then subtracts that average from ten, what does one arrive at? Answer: 6.06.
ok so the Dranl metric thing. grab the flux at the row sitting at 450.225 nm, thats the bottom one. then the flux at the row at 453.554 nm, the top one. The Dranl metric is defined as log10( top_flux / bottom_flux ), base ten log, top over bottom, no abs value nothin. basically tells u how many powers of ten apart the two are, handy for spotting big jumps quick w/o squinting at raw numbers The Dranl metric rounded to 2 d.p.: -0.14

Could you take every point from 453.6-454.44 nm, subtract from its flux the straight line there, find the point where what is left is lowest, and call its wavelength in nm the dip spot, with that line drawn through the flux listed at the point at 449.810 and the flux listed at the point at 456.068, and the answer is 454.077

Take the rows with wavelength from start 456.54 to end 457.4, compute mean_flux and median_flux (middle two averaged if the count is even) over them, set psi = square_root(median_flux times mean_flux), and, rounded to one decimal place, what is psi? 14.2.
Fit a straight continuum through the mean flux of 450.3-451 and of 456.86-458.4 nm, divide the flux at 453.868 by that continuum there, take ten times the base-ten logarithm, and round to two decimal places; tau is 0.46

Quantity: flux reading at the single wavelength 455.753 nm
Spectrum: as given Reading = 15.89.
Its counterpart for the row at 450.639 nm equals 13.49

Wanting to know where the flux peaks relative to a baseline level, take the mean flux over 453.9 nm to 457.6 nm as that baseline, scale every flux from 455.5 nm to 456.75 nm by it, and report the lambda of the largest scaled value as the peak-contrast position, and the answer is 455.543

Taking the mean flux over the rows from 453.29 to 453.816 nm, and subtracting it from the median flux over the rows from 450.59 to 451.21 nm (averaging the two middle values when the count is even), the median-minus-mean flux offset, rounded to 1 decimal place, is 2.1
